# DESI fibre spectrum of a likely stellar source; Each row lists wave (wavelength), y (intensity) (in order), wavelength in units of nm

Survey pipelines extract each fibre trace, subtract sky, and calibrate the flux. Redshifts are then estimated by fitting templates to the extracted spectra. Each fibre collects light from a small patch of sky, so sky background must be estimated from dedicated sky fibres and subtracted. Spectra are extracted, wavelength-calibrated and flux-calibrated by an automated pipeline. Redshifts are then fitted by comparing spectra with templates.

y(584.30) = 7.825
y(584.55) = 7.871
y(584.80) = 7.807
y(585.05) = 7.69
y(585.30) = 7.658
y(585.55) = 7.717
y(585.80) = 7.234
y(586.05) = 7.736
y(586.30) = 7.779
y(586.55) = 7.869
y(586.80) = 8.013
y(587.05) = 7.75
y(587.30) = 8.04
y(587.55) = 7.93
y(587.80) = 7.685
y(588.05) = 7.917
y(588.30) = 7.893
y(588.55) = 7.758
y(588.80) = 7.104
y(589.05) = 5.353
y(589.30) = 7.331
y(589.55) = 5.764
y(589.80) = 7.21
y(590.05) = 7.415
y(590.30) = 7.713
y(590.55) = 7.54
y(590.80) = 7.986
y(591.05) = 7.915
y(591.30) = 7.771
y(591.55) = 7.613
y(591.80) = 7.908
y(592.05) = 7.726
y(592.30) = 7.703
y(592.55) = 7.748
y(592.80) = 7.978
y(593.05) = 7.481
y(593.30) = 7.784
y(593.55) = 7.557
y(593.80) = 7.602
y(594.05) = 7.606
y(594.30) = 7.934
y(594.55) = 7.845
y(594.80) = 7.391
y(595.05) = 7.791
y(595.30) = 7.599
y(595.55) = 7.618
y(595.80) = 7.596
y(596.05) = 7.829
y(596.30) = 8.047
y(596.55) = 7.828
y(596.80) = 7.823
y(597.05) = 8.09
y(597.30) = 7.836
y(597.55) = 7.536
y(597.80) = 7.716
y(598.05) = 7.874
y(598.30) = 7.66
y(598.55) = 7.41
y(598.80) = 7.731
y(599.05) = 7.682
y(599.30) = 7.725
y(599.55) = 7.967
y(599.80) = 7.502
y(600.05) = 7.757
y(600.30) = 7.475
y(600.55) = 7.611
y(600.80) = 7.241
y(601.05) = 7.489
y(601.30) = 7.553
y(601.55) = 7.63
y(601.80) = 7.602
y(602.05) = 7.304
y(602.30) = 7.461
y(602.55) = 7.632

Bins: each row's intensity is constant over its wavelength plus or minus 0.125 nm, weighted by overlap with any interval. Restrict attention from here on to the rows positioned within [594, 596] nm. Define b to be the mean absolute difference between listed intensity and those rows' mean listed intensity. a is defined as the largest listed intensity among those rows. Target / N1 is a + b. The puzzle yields 8.07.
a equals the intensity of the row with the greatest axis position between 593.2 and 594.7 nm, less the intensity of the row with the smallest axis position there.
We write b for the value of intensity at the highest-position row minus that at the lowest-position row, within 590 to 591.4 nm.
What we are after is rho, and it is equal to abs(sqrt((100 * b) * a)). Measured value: 1.5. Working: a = 0.06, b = 0.4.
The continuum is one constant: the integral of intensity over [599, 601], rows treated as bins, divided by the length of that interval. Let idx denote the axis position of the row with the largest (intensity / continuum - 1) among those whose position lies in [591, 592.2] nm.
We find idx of 591.05 nm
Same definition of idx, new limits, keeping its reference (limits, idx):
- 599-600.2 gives 599.55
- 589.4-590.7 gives 590.30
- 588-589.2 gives 588.05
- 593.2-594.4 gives 594.30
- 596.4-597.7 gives 597.05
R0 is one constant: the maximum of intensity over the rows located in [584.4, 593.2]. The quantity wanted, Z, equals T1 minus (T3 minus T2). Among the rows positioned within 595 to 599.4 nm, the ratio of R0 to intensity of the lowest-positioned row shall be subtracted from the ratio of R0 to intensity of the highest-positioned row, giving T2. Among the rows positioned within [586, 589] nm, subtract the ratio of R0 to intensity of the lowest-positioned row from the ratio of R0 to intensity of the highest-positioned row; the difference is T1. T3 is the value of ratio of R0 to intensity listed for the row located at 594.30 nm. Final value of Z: -0.91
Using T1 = 0.09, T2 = 0.009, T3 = 1.01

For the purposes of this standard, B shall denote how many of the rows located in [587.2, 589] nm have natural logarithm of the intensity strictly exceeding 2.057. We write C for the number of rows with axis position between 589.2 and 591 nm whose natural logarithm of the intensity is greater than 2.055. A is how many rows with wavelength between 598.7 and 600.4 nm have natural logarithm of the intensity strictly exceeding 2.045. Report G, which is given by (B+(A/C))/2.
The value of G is 3.5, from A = 3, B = 4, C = 1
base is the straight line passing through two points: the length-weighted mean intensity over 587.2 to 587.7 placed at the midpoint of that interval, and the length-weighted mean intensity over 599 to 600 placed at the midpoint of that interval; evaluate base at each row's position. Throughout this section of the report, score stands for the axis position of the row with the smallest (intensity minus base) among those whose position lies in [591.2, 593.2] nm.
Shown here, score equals 593.05 nm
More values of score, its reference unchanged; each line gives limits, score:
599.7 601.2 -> 600.80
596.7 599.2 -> 598.55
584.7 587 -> 585.80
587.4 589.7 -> 589.05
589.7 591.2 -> 589.80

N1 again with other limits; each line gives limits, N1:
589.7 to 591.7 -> 8.19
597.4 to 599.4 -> 7.97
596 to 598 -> 8.21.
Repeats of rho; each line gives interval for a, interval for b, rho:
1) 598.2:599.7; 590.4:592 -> 3.4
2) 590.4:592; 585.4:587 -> 3.3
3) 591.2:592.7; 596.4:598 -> 0.5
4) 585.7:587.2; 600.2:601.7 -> 2.8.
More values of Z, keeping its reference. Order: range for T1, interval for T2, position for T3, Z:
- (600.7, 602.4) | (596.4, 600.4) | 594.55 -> -1.01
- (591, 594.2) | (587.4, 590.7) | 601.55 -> -0.96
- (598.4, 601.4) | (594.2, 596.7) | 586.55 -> -1.03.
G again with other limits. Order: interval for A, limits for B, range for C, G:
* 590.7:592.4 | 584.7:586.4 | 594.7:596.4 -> 1.0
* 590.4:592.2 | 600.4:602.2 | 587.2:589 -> 0.5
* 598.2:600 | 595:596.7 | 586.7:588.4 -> 1.7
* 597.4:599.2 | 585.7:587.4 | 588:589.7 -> 2.0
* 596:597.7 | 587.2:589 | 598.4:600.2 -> 5.0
